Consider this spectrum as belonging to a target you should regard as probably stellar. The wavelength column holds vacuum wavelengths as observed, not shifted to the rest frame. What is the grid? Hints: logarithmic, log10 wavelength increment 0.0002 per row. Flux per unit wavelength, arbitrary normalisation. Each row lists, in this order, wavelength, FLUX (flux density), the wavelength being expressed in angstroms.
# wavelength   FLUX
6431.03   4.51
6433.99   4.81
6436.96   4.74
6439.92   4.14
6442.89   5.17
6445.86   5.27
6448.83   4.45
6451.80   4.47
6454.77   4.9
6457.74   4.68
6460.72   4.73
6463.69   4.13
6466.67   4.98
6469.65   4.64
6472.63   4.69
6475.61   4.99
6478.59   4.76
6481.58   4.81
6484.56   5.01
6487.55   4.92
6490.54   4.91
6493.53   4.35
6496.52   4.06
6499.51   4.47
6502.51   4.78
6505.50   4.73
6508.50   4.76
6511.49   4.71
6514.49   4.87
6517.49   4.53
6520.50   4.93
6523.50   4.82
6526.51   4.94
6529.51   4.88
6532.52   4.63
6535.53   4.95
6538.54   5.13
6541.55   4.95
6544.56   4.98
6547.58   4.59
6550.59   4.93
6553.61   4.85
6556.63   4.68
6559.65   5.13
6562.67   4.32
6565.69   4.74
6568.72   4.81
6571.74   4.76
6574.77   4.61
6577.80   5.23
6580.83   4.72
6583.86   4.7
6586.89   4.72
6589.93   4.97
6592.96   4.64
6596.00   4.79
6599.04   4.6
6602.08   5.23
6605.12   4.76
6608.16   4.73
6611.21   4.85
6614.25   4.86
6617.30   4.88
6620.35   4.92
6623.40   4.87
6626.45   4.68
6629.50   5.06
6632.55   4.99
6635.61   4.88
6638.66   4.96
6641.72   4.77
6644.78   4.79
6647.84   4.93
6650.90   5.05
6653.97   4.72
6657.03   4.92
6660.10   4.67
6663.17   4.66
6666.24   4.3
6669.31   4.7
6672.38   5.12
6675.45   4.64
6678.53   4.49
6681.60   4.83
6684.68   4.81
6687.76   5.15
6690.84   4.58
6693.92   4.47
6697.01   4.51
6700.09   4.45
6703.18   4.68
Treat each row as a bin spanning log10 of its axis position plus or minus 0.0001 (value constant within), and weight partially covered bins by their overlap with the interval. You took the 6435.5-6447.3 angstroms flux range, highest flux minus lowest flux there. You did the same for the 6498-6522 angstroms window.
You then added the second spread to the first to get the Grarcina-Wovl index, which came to 1.6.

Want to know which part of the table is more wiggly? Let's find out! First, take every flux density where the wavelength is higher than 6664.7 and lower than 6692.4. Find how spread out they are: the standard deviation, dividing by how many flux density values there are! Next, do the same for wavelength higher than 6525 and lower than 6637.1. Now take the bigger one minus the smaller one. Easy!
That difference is 0.07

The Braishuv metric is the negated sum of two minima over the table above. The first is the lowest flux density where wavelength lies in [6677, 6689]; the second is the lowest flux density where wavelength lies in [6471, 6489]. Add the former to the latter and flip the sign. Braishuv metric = -9.18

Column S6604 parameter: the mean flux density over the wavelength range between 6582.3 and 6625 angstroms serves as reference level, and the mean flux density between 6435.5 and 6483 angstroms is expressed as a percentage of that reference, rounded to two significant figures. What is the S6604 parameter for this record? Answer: 98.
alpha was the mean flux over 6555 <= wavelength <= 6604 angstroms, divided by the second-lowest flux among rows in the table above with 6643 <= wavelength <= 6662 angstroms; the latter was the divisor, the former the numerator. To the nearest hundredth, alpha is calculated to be 1.01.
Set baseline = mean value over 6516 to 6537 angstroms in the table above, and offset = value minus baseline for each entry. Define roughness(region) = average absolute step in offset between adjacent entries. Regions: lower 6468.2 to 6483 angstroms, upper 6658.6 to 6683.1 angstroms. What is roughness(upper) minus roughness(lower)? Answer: 0.15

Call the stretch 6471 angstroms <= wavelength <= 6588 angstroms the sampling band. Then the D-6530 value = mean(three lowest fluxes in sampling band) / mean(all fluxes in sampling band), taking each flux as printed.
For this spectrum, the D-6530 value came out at 0.888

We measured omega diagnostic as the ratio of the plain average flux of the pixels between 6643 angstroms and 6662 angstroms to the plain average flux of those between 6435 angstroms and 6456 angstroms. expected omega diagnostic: 1.02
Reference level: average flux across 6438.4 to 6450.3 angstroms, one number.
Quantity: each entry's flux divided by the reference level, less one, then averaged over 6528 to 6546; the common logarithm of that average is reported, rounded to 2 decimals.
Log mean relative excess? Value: -1.47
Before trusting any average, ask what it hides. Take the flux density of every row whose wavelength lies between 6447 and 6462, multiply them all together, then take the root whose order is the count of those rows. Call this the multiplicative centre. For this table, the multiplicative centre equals 4.64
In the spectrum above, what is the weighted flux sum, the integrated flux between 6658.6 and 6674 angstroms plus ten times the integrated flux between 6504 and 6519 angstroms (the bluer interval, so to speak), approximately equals 780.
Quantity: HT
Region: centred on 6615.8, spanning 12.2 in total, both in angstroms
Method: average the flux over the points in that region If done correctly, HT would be 4.88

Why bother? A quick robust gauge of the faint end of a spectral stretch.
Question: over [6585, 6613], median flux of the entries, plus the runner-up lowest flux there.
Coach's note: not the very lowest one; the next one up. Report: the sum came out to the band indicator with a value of 9.40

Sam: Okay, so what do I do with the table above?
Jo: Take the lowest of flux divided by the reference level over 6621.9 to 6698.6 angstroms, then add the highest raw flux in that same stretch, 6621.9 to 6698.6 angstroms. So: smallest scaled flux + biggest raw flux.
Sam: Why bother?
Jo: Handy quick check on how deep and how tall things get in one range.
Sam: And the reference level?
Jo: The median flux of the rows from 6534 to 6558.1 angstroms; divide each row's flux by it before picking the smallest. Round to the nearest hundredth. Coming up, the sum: 6.02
